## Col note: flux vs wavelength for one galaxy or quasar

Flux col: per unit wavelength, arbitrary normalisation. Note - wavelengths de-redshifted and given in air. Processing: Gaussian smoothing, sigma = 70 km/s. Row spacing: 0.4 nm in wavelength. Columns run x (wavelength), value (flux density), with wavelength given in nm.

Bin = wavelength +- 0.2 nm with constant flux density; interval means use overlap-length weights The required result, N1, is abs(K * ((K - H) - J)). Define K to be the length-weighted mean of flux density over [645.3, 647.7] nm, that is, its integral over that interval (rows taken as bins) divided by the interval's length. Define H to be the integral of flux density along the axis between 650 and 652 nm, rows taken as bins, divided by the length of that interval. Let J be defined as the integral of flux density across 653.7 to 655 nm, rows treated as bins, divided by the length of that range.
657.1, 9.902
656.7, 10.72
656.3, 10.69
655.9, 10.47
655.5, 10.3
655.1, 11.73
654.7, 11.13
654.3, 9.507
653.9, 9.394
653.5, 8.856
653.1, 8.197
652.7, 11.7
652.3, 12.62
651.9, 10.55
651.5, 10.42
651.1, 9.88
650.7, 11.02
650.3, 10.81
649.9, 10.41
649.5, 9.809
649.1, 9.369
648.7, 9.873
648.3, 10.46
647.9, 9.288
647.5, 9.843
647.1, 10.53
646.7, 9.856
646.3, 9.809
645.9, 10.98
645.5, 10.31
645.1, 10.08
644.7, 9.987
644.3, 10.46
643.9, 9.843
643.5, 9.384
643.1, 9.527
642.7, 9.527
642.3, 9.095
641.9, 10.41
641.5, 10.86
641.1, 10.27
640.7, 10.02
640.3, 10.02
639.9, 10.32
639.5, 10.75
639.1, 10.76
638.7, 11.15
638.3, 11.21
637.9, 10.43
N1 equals 107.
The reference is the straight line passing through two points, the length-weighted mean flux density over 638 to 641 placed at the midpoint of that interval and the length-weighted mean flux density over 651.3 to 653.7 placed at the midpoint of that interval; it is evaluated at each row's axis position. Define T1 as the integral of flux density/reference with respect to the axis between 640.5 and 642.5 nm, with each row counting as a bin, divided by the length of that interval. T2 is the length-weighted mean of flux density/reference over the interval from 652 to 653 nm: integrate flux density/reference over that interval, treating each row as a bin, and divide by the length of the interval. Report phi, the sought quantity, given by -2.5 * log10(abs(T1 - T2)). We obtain 2.0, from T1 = 0.960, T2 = 1.12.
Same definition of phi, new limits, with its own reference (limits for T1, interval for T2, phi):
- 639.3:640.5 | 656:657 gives 3.3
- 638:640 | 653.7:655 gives 3.4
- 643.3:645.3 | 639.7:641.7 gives 3.9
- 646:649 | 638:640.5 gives 3.1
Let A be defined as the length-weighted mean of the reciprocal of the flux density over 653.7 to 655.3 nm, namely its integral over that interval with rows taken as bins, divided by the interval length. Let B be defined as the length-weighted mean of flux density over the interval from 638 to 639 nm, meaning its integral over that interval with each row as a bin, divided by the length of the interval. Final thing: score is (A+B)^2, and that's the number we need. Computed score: 125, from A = 0.0967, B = 11.06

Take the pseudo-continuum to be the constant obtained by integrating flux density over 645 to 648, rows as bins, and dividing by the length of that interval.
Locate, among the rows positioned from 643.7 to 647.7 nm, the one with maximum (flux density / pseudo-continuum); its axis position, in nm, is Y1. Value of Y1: 645.9 nm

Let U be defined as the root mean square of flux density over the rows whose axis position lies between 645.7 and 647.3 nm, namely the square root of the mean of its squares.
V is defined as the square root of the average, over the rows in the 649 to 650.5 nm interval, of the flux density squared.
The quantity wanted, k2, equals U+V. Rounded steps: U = 10.3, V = 10.1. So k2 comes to 20.4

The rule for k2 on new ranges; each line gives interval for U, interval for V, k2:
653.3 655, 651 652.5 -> 20.7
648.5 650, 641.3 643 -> 19.9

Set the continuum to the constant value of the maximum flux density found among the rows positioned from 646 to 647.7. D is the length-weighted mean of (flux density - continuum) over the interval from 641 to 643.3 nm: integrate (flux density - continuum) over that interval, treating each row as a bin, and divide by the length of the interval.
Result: -0.6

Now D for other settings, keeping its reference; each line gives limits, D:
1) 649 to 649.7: -0.9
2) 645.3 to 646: 0.1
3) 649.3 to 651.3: -0.1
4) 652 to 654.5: -0.5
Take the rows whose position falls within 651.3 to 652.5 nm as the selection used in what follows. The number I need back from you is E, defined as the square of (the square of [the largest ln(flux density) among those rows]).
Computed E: 41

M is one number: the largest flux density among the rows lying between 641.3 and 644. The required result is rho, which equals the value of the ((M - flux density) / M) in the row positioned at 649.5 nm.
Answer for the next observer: 0.097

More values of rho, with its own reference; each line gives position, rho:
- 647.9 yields 0.145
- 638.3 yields -0.032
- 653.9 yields 0.135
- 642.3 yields 0.163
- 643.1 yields 0.123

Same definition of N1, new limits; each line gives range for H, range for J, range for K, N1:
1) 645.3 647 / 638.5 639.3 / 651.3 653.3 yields 112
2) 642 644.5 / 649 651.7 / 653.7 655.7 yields 99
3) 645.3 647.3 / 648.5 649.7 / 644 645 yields 100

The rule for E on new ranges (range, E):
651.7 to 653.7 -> 41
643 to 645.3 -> 30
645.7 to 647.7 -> 33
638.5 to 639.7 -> 34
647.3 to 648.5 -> 30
